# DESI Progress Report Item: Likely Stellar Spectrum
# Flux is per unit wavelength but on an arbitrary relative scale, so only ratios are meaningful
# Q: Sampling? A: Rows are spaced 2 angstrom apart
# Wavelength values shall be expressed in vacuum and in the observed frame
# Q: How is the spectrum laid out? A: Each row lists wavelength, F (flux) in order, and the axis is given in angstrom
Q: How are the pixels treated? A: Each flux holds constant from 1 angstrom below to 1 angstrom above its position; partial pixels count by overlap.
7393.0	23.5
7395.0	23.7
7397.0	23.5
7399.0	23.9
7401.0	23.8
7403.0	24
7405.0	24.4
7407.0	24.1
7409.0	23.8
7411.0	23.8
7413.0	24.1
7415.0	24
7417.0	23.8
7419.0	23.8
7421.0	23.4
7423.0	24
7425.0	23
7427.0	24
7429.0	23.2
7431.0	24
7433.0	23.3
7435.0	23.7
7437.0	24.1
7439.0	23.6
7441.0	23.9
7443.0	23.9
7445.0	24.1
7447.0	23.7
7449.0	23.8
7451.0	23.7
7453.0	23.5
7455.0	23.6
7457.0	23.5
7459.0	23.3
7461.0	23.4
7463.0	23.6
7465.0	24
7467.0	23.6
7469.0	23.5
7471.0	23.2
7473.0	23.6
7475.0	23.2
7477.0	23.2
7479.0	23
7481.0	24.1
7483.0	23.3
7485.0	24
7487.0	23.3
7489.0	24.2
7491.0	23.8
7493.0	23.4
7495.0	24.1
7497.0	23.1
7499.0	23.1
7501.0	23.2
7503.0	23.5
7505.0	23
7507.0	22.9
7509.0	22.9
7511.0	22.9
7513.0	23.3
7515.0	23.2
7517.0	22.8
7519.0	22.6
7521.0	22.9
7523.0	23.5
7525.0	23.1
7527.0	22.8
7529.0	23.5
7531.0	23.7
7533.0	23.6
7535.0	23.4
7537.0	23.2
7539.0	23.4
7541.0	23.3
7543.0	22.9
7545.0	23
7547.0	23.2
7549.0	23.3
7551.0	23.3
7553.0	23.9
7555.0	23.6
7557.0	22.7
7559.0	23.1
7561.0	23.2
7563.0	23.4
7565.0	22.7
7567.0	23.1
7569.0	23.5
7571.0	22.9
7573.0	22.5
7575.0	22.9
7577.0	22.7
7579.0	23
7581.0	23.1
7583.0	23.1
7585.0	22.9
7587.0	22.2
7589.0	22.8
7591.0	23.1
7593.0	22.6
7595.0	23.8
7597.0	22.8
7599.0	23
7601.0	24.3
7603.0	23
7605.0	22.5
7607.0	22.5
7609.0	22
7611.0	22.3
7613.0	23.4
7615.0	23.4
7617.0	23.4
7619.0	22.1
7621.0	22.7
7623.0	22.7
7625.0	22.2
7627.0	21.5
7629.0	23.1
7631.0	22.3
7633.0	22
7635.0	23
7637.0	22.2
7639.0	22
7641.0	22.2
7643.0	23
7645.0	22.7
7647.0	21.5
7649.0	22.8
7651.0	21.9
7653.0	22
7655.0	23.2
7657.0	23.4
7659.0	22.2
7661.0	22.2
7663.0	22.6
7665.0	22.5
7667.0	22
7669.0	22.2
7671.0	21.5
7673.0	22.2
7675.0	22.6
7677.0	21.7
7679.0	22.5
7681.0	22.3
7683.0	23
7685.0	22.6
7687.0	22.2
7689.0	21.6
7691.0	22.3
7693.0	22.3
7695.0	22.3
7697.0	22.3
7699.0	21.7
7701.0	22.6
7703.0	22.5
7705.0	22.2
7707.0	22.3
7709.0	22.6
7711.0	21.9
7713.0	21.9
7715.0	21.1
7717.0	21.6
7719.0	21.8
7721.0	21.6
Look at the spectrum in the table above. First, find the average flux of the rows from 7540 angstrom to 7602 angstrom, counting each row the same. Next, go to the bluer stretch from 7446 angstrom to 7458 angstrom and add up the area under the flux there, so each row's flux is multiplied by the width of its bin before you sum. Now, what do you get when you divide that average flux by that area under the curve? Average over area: 0.081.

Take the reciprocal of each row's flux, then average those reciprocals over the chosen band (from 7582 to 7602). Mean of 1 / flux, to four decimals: 0.0434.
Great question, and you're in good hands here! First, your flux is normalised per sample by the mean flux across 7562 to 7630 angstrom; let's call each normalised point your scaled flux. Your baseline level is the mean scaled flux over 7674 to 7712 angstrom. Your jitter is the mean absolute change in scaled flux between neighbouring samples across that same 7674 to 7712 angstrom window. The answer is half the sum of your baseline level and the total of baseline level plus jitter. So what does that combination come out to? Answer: 0.98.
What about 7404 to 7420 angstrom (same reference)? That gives 1.05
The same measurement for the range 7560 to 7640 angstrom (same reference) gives 1.01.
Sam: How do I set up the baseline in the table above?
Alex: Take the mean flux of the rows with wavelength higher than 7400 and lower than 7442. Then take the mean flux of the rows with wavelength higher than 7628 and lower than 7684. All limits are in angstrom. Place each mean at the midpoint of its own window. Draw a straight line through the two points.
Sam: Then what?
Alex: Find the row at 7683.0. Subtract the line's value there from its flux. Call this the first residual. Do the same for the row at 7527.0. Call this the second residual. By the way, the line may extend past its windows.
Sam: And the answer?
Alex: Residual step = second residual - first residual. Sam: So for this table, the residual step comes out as -1.1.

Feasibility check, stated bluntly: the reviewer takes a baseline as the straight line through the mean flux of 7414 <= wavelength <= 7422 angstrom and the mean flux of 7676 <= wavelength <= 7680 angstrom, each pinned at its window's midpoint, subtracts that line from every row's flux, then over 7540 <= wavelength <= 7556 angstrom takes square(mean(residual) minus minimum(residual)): 0.20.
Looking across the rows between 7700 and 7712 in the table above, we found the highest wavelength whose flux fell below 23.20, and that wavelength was 7711.0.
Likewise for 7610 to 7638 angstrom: 7637.0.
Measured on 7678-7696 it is 7695.0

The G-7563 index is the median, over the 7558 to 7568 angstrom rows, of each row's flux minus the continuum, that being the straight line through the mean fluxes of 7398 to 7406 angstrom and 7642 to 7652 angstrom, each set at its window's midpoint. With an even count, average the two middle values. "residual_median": 0.18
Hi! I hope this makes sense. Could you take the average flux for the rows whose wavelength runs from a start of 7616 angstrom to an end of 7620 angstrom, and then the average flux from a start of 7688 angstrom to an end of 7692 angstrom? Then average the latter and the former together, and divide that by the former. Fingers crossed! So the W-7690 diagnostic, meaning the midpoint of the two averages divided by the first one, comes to 0.982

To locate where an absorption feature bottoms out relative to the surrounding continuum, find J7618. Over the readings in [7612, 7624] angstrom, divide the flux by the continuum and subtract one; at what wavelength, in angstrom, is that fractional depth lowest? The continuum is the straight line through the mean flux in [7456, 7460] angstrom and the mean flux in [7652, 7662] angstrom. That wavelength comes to 7619.0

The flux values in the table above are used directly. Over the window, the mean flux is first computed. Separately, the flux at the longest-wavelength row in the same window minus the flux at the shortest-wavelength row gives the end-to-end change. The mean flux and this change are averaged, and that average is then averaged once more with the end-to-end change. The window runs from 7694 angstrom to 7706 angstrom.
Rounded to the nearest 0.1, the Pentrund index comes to 5.5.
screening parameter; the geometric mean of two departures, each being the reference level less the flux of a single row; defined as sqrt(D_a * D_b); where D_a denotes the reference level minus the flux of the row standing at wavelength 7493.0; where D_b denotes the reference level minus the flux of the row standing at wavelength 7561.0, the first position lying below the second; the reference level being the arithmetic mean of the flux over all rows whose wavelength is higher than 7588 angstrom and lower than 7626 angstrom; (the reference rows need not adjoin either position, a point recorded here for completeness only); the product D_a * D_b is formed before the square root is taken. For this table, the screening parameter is 0.4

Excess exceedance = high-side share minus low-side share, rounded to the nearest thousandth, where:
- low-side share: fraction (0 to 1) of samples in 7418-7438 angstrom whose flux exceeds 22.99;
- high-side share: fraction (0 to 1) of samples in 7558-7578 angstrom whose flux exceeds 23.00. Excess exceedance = -0.500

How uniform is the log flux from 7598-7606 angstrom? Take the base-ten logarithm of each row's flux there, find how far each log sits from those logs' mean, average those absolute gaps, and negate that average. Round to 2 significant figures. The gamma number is -0.010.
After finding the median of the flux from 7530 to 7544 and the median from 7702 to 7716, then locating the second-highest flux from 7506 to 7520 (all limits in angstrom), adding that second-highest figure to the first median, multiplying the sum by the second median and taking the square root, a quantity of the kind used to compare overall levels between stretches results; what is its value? 32.2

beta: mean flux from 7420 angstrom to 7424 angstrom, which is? 23.7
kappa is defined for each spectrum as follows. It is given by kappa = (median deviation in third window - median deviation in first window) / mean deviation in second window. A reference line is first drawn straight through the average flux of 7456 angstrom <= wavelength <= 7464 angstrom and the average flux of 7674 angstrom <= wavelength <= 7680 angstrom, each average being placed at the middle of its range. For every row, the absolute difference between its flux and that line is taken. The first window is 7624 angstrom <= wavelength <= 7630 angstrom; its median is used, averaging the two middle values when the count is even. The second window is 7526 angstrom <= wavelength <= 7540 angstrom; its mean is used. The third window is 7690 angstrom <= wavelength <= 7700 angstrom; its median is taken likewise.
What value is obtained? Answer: -1.1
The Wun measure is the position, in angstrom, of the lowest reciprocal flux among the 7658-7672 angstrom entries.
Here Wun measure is 7663.0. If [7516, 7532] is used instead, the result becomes 7531.0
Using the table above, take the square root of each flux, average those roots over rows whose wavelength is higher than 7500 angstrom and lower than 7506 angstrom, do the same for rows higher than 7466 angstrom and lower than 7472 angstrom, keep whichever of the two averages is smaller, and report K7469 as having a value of 4.82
